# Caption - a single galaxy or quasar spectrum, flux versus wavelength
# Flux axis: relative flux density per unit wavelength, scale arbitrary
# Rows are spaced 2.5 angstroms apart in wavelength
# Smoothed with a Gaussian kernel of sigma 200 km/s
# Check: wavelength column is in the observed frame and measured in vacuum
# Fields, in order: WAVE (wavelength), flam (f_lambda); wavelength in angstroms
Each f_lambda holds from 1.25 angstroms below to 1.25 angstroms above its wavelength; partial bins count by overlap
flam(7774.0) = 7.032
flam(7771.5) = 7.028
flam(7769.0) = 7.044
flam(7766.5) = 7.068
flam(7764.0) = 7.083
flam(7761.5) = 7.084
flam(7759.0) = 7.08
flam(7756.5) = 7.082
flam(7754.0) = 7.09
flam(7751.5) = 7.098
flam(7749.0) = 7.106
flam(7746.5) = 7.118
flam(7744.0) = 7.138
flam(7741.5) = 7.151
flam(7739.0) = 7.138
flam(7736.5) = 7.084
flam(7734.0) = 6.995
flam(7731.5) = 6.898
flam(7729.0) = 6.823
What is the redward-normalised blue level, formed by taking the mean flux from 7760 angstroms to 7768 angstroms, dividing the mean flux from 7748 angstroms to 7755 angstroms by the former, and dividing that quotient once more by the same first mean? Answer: 0.142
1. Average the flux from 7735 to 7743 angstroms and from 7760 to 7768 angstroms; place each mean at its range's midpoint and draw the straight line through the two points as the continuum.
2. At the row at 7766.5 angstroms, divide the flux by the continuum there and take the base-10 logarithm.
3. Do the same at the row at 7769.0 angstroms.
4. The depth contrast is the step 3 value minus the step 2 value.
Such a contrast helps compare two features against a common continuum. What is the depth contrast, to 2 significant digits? -0.0012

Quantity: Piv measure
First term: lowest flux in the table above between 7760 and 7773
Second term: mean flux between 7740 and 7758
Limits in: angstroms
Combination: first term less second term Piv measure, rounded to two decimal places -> -0.08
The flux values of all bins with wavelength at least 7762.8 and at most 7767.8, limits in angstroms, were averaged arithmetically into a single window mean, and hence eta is 7.08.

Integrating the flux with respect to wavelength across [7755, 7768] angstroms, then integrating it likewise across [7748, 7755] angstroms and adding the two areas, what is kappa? 142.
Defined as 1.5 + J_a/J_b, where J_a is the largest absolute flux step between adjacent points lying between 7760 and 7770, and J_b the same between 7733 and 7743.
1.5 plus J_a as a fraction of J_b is 1.77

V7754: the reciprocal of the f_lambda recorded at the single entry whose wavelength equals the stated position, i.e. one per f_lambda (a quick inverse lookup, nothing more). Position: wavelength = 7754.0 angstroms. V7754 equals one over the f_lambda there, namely 0.1410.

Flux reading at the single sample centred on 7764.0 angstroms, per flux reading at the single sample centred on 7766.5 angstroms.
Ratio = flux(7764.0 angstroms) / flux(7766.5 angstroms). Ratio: 1.00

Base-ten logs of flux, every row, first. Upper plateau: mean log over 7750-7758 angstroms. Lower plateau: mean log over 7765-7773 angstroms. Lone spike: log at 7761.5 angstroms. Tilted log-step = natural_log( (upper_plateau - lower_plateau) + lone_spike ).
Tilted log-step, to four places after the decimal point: -0.1591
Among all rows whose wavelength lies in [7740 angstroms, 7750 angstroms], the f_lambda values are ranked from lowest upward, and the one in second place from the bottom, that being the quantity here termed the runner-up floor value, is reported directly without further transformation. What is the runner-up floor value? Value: 7.118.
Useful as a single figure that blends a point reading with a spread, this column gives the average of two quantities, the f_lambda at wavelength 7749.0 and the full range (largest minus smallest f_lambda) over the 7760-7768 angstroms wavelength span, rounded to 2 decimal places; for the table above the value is 3.56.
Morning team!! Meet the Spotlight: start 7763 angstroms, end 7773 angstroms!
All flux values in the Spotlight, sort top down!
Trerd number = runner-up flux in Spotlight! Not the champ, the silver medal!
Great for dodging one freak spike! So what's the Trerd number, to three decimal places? 7.068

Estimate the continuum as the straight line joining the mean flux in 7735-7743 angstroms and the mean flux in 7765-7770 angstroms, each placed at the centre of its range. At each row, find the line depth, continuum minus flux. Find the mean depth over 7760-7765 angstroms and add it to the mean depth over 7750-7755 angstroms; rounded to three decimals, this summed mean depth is -0.018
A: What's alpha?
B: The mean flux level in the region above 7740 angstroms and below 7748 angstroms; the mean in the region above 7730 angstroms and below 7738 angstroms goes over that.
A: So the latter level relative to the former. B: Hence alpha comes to 0.980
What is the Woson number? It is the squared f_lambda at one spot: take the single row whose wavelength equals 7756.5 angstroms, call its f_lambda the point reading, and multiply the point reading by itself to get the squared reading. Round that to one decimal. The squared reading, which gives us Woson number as 50.2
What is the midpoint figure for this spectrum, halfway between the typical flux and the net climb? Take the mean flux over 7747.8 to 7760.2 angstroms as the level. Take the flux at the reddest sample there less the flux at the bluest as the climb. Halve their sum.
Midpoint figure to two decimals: 3.53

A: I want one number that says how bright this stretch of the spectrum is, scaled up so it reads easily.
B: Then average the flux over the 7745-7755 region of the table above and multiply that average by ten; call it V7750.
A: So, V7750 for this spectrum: 71.0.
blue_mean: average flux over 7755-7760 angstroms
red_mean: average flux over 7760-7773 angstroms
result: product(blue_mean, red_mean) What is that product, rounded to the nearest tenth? 50.0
